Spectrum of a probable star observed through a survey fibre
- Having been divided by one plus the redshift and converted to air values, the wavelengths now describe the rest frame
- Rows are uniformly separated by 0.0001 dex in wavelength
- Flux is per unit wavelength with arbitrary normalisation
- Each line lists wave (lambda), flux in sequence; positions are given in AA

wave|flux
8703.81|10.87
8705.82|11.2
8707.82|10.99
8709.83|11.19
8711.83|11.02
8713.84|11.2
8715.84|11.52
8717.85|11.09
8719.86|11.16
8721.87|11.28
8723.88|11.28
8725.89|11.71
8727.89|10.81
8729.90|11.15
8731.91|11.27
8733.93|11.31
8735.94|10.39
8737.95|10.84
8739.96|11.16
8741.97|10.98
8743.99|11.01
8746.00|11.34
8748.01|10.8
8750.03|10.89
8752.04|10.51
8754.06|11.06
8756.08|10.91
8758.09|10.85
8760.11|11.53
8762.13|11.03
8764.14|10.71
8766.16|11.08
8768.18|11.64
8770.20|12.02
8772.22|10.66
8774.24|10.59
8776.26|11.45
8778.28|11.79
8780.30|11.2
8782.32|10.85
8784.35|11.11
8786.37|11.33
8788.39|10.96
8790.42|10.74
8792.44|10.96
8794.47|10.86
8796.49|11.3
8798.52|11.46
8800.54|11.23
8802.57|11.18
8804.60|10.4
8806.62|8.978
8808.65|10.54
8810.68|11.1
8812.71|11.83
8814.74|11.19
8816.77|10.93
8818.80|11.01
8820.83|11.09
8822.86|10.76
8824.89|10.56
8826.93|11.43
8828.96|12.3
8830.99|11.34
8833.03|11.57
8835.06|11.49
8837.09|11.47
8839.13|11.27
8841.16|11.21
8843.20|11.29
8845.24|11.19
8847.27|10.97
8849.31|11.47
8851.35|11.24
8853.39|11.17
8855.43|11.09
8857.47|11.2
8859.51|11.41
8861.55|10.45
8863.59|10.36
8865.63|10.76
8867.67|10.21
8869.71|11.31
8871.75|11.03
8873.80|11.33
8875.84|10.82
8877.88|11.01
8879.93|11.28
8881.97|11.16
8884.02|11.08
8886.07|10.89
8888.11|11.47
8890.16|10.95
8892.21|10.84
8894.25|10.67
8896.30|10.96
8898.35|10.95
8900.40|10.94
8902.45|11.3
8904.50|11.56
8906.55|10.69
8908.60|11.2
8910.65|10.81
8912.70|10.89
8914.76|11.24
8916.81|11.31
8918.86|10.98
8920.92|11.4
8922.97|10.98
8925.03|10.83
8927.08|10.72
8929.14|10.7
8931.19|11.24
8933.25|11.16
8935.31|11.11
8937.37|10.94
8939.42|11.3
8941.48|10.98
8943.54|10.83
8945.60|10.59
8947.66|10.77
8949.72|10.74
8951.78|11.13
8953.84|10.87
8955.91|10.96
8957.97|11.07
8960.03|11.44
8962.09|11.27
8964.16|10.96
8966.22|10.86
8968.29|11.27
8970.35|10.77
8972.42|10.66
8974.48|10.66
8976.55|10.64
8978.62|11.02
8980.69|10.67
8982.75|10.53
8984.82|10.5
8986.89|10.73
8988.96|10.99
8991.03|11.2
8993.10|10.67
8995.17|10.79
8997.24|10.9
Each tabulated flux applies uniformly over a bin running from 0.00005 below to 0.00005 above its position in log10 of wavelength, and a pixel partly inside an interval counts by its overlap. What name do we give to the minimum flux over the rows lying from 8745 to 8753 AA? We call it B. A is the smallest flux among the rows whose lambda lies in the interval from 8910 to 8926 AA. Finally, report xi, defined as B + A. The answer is 21.3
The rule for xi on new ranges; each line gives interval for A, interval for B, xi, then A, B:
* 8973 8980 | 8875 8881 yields 21.5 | 10.64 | 10.82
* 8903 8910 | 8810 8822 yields 21.6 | 10.69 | 10.93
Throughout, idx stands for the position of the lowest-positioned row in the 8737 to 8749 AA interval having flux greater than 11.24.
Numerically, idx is 8746.00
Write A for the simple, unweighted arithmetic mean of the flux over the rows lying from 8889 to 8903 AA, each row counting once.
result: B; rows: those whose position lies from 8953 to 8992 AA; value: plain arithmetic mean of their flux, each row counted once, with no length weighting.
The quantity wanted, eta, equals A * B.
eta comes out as 119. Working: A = 10.9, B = 10.90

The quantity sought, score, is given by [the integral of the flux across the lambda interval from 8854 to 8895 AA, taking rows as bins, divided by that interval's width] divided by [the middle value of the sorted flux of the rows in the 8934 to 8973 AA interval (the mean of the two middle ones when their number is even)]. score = 1.00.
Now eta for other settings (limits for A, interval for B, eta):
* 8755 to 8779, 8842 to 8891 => 124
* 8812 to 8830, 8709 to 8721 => 126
